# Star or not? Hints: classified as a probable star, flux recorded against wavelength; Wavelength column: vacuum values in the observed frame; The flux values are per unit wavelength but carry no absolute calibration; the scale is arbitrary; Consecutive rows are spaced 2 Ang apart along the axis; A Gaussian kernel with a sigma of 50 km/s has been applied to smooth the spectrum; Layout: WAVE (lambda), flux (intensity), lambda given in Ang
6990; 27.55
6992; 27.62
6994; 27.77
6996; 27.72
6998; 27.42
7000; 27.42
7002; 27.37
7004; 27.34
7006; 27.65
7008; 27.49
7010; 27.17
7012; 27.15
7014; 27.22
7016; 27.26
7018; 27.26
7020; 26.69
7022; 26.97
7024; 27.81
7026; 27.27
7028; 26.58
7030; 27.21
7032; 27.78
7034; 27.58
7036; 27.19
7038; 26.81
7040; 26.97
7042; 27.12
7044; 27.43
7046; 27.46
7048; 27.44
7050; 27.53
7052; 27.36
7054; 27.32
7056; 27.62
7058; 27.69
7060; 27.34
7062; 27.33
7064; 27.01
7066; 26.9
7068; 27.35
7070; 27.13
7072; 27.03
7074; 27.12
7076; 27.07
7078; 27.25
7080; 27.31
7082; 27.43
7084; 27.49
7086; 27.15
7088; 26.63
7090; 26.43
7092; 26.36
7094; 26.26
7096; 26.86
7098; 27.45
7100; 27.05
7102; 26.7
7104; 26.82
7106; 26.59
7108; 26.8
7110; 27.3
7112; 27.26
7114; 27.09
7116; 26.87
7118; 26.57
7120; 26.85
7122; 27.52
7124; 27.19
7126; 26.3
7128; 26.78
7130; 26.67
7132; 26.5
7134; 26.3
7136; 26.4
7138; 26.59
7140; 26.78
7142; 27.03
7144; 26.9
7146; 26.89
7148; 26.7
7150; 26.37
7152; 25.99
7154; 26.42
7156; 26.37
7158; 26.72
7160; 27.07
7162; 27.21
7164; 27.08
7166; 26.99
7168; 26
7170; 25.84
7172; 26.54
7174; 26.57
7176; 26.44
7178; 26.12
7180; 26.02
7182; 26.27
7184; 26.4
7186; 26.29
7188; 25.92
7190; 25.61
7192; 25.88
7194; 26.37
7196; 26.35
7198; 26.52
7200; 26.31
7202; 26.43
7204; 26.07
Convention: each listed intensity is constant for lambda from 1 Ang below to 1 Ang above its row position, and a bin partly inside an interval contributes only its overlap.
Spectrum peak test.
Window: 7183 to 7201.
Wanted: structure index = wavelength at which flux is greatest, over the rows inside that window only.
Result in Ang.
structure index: 7198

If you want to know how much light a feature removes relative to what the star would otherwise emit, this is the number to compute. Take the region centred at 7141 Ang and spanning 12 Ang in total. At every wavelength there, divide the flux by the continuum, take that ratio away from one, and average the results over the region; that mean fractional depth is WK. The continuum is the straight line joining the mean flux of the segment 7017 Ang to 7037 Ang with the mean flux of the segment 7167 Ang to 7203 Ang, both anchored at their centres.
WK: -0.010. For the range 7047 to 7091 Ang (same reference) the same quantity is -0.010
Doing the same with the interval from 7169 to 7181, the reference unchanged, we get 0.001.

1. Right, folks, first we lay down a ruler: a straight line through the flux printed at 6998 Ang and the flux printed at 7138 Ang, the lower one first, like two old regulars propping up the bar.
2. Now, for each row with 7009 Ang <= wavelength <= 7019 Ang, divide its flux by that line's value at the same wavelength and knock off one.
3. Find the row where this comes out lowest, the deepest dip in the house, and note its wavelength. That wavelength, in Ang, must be 7012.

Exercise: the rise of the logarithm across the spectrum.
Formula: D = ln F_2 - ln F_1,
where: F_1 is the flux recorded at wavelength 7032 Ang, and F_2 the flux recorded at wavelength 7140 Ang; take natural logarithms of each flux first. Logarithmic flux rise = -0.037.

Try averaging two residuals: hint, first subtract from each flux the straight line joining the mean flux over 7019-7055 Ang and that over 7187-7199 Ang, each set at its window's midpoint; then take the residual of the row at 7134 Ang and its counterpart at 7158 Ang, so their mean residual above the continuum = 0.06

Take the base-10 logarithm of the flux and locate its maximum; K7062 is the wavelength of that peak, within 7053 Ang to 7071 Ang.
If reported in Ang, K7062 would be 7058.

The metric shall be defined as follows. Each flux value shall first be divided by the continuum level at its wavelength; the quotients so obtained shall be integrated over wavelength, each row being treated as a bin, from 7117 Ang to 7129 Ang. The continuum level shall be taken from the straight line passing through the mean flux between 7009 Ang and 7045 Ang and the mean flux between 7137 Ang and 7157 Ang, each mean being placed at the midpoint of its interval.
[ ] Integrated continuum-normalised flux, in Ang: 12.1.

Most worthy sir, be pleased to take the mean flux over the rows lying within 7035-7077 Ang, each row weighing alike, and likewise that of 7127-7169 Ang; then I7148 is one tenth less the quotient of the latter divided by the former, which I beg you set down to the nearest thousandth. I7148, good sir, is -0.878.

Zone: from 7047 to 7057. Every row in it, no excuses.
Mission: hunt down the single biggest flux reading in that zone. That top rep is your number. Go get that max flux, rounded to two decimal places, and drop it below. 27.62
